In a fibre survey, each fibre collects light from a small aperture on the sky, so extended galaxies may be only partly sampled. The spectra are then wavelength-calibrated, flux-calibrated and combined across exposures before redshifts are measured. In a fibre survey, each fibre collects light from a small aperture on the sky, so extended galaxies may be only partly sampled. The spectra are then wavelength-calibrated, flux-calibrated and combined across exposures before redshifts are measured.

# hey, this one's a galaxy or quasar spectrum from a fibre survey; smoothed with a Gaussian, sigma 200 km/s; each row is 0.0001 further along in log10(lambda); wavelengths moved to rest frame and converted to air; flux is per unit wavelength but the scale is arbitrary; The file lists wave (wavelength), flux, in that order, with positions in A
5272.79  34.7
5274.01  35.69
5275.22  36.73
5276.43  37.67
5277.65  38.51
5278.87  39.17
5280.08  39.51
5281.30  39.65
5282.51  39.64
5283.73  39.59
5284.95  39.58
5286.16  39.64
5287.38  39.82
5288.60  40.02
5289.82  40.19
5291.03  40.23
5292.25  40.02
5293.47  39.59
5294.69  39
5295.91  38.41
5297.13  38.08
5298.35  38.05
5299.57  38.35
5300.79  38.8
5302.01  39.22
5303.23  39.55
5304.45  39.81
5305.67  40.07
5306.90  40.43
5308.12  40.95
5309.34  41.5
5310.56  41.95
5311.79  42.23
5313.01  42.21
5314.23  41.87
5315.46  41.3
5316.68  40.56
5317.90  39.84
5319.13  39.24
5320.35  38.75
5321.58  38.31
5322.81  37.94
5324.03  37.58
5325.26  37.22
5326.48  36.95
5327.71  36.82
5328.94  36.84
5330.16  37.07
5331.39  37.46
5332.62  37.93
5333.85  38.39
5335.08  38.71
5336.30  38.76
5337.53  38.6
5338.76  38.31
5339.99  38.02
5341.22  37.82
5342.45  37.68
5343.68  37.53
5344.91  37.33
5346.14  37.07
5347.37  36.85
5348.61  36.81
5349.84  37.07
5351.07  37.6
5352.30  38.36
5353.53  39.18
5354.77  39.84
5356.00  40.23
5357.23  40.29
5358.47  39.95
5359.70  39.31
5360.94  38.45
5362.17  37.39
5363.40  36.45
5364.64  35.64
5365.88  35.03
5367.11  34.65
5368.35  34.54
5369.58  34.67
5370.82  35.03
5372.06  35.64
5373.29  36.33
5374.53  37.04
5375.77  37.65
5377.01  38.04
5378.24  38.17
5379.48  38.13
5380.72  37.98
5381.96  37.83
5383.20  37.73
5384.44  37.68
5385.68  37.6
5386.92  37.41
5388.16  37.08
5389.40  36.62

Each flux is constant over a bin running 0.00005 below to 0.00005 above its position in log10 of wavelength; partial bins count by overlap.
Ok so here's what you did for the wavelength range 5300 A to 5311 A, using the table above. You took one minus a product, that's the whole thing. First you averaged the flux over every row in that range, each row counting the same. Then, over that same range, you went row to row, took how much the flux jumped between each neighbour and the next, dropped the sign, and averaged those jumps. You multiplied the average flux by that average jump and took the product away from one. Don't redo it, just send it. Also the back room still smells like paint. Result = -15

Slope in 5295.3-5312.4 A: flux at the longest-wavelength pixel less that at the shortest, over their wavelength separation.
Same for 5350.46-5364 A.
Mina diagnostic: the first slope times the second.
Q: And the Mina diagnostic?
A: -0.0224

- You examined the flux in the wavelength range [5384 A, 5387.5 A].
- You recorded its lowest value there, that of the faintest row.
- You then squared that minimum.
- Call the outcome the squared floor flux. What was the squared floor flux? 1400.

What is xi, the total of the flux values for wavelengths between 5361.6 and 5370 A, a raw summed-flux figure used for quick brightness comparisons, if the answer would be 248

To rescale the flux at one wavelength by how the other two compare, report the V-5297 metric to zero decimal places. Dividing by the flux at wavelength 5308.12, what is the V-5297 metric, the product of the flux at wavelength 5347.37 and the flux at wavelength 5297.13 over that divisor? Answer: 34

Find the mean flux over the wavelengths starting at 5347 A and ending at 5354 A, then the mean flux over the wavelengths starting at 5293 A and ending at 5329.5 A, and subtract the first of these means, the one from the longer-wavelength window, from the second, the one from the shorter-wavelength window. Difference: 1.74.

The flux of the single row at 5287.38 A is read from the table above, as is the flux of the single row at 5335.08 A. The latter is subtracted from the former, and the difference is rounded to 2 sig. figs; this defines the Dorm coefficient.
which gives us 1.1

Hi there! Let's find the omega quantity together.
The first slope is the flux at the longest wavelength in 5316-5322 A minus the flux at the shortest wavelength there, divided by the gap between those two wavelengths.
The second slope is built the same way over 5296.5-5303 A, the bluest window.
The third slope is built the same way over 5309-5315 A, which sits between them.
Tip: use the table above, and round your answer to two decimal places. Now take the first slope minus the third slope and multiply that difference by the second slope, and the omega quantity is -0.12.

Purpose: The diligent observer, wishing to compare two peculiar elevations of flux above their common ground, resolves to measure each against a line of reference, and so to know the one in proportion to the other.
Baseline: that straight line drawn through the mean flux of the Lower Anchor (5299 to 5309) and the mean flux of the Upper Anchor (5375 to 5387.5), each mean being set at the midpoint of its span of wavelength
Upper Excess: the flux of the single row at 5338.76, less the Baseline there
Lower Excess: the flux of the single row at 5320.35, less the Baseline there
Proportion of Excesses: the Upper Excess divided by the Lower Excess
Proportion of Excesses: 1.0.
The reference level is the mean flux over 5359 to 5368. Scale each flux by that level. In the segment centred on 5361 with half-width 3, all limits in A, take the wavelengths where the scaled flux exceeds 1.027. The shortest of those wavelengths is 5358.47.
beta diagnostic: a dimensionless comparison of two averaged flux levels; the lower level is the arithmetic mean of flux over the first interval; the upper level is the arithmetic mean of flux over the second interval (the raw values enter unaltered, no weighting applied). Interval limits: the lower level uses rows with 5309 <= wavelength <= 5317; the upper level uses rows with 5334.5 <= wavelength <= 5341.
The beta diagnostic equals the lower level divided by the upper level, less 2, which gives -0.92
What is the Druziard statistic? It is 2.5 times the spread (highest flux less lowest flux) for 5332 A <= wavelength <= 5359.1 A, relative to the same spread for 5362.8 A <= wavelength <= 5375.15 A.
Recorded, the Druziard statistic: 3.5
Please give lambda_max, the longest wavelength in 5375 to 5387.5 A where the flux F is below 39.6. 5386.92 A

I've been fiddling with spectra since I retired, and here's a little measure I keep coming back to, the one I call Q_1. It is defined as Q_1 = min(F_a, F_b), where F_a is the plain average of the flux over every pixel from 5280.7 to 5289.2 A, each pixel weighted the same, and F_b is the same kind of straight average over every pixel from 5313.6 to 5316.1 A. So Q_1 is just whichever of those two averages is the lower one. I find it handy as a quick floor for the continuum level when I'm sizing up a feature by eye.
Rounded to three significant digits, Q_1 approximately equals 39.7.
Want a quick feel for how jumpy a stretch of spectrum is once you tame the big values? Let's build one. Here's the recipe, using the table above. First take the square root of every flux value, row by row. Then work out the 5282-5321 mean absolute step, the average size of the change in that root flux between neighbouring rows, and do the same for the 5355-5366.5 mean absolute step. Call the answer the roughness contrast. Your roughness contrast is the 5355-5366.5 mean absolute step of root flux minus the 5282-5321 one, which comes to 0.027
